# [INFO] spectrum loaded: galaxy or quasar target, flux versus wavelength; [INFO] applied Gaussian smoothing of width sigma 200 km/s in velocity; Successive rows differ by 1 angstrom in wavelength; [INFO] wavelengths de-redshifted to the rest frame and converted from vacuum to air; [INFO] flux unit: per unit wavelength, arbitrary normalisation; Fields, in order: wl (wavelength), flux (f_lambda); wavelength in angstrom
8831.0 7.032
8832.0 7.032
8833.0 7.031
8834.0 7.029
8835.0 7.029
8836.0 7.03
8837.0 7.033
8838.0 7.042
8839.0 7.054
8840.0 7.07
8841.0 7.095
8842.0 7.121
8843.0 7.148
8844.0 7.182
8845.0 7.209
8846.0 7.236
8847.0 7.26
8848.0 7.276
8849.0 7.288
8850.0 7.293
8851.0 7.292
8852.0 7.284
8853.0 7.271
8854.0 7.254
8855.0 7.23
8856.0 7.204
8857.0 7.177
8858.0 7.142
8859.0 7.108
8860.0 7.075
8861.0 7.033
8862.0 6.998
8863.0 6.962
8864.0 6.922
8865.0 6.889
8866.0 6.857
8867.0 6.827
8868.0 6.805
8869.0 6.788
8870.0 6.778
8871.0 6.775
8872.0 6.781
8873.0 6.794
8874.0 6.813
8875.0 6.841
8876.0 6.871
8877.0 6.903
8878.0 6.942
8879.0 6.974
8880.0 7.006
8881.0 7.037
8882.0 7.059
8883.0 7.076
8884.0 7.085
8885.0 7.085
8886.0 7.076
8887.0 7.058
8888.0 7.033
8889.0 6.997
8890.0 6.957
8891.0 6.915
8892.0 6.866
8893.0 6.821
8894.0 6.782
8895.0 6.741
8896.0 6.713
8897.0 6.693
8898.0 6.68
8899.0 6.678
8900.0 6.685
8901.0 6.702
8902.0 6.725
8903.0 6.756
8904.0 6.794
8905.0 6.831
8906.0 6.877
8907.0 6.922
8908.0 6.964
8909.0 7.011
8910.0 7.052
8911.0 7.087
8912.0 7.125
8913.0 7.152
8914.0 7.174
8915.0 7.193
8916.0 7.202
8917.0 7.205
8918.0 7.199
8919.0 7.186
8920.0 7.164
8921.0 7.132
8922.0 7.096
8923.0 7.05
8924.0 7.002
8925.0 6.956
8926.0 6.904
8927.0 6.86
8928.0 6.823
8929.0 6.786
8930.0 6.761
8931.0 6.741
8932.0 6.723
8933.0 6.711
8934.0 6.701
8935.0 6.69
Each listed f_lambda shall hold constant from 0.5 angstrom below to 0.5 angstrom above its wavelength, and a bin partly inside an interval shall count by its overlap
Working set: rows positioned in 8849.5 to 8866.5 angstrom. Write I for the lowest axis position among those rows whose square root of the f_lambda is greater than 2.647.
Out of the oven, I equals 8850.0 angstrom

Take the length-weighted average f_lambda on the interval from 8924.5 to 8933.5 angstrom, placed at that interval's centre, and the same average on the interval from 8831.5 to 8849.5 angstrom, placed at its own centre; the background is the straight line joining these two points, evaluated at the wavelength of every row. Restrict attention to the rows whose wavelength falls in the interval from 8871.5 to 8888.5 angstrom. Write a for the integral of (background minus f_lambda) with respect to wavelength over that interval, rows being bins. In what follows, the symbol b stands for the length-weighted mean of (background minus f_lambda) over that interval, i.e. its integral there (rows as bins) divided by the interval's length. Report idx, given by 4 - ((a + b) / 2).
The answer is 3.88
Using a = 0.2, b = 0.01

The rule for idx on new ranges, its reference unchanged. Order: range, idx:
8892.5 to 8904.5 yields 2.80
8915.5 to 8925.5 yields 5.55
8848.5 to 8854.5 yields 4.70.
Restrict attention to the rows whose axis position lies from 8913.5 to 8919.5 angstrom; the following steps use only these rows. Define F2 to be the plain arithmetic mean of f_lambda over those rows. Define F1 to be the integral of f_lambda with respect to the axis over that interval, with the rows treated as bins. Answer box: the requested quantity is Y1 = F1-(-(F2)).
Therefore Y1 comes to 50.4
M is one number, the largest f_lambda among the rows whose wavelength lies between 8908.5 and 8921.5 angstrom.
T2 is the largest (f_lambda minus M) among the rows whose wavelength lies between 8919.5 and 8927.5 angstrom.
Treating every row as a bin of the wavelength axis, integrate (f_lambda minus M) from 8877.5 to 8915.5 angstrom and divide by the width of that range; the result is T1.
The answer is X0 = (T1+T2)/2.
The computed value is -0.16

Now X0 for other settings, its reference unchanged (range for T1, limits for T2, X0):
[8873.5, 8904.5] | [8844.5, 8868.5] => -0.12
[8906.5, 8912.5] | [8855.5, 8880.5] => -0.09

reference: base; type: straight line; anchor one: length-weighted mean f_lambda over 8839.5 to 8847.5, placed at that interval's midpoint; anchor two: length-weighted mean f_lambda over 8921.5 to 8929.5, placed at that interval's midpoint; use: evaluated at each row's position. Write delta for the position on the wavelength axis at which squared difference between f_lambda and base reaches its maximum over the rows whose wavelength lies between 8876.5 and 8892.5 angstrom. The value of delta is 8877.0 angstrom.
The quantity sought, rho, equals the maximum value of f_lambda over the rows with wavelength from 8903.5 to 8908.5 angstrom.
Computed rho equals 6.964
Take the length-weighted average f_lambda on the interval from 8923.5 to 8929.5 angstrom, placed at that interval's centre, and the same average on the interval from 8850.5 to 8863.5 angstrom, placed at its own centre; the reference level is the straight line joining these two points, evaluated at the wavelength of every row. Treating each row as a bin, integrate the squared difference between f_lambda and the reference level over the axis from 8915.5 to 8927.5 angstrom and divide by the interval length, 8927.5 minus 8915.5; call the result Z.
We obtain 0.041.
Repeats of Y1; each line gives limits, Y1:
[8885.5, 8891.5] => 49.0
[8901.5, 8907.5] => 47.7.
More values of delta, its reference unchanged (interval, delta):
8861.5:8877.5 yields 8871.0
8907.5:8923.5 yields 8917.0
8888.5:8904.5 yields 8898.0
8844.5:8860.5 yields 8851.0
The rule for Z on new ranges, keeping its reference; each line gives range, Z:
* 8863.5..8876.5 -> 0.080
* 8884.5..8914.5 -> 0.037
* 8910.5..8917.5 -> 0.053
